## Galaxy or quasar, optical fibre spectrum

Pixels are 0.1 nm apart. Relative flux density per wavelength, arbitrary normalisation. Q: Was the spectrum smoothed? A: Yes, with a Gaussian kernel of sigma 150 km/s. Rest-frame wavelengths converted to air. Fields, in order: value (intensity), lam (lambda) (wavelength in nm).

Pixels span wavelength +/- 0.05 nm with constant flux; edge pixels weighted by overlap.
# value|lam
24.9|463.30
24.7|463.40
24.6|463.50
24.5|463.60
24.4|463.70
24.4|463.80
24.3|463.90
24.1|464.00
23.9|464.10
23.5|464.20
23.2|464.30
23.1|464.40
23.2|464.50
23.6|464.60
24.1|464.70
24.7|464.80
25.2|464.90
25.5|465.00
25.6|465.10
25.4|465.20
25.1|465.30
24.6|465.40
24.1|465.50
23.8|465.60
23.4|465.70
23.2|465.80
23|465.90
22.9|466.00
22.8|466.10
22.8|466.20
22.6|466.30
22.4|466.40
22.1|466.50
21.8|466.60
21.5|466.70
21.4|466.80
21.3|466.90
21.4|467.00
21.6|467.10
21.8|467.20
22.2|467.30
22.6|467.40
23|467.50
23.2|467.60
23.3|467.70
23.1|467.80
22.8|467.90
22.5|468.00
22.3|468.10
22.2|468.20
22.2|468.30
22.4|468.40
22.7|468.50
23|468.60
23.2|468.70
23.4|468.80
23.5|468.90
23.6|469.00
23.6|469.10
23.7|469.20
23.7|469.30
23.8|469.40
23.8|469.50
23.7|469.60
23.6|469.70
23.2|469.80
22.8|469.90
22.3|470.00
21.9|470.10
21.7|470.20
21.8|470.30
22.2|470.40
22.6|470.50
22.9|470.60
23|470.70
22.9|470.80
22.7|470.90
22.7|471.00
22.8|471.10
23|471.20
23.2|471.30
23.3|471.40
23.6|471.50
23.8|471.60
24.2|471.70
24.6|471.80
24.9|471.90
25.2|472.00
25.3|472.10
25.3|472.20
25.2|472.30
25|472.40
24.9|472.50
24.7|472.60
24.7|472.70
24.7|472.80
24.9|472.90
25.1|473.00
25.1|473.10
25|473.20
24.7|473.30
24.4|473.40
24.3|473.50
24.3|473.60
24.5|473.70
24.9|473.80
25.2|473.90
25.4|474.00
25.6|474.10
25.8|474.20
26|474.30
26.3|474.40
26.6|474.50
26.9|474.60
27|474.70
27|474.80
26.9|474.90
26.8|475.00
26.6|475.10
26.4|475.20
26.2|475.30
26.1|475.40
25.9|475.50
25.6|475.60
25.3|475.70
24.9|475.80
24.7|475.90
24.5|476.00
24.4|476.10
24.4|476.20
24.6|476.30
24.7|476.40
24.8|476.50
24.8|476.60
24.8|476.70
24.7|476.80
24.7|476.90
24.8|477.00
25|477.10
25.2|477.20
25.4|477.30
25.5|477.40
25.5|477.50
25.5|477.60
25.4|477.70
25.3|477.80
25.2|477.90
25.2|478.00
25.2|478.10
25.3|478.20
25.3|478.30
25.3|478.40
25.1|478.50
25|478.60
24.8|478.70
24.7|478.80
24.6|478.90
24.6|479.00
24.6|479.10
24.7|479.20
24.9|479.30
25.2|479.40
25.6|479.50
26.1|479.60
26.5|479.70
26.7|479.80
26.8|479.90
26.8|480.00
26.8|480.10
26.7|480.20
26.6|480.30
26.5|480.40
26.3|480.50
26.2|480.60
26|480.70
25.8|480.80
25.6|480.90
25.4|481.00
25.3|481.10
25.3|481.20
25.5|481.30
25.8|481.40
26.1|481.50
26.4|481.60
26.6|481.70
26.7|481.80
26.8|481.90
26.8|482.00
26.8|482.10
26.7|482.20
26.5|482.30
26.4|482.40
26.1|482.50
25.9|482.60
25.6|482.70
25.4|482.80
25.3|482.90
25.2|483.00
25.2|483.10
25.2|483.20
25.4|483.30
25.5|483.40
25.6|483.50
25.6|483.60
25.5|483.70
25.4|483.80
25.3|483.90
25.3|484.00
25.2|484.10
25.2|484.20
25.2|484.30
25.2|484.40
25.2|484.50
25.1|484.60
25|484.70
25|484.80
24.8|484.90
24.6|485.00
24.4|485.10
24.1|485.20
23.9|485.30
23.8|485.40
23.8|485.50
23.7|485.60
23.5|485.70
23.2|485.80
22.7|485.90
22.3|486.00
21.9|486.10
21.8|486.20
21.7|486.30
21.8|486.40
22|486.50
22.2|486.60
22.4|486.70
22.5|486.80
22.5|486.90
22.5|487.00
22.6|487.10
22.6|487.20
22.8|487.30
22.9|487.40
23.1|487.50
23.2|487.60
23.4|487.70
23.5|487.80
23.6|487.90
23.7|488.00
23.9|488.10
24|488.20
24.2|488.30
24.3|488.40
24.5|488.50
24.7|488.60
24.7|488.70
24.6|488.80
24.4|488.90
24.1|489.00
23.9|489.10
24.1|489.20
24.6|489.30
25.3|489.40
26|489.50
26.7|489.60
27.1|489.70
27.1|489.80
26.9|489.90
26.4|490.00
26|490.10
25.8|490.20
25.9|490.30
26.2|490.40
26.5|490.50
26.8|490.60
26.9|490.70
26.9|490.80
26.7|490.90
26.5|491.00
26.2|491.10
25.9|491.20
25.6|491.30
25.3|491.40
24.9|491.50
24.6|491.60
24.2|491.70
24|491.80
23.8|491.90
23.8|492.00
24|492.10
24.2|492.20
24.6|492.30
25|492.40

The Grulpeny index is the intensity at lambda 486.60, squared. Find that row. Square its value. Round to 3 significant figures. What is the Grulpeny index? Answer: 493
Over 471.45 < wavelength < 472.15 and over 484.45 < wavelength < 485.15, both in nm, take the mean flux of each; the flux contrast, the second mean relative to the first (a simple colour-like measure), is 1.01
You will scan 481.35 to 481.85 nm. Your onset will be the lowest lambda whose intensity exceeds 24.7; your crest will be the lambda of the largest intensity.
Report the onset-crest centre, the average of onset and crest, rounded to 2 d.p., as 481.60 nm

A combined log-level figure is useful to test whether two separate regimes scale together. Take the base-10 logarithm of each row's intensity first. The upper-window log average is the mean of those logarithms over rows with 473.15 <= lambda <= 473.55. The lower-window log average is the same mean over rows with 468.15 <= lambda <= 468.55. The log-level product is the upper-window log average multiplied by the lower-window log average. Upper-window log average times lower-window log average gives 1.88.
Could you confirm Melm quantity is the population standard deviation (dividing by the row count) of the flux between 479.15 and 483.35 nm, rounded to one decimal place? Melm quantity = 0.6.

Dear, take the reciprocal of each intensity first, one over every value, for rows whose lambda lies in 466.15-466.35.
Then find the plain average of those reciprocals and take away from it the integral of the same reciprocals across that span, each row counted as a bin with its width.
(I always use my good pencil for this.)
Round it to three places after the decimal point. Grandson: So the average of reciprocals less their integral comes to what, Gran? 0.035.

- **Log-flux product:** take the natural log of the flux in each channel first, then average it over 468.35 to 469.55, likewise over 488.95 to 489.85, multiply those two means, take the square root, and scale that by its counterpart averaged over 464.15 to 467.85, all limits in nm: 10.03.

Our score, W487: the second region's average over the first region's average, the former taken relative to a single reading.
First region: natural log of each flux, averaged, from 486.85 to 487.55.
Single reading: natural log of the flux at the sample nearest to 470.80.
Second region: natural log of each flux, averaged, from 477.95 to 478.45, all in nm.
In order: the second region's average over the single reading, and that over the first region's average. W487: 0.330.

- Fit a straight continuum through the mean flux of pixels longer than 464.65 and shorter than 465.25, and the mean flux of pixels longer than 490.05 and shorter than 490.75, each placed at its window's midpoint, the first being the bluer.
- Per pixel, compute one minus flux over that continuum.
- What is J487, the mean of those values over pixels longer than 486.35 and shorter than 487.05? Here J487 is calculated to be 0.15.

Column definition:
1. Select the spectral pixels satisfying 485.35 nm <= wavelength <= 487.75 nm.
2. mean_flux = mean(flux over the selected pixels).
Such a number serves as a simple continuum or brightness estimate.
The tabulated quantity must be 22.7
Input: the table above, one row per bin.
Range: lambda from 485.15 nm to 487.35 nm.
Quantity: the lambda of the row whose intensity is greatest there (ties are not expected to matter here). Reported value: 485.20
